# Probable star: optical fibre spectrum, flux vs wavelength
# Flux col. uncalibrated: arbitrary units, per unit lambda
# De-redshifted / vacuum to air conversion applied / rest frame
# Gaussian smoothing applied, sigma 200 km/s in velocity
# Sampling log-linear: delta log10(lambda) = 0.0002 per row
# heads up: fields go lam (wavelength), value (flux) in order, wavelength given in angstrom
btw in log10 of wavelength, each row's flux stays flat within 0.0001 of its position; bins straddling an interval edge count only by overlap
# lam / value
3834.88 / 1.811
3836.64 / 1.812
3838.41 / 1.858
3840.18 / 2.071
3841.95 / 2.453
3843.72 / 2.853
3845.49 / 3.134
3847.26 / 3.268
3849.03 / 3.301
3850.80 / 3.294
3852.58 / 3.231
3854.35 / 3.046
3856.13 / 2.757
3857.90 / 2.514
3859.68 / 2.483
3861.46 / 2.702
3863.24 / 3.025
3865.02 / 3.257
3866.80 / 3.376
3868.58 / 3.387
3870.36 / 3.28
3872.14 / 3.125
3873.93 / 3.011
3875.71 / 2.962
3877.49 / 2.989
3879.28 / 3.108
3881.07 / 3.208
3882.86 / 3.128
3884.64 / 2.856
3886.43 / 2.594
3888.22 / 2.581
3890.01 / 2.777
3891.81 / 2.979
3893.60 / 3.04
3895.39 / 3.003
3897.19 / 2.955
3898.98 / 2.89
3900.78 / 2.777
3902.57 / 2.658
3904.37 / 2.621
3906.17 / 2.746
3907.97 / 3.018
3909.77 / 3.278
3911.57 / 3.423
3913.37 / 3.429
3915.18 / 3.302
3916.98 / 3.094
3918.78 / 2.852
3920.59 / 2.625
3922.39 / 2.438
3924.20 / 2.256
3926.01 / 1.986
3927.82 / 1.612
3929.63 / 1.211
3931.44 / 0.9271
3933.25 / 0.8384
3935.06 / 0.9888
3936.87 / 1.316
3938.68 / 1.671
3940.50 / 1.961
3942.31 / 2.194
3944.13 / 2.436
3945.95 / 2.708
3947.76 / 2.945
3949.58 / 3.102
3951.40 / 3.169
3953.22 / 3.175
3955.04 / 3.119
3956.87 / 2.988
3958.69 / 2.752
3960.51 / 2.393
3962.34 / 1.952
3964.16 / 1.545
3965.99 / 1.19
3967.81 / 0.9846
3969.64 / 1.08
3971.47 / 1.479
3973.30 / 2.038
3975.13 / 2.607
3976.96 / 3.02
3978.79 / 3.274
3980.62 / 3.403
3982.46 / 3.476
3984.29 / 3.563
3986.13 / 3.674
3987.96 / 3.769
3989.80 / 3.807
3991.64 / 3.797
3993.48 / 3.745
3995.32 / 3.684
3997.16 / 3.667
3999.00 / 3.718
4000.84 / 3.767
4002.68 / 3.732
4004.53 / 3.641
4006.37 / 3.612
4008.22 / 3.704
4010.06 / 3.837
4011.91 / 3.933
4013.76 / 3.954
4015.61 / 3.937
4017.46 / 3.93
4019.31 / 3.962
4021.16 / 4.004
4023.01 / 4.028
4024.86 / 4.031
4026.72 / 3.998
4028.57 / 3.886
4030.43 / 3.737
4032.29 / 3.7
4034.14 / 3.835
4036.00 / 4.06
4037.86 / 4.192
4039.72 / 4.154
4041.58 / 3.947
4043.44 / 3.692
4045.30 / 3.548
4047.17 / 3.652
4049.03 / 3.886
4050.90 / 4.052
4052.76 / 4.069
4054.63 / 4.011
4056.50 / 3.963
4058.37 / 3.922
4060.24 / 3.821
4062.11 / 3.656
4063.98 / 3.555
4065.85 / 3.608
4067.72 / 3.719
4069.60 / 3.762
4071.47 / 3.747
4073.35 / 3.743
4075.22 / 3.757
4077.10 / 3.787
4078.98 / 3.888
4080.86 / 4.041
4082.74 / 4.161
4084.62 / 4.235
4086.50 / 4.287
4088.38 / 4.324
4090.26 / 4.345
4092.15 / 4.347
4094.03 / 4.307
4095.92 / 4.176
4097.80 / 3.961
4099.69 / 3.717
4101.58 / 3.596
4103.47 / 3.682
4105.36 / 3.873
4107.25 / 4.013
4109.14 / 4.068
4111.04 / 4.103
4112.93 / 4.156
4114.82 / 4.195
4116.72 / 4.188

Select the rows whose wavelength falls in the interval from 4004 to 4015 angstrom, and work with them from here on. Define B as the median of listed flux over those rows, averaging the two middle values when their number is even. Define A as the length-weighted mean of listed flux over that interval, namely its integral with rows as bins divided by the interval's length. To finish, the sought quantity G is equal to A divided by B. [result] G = 1.01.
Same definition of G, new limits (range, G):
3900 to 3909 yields 1.01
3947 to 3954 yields 0.99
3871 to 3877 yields 1.01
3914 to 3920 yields 0.99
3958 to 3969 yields 1.01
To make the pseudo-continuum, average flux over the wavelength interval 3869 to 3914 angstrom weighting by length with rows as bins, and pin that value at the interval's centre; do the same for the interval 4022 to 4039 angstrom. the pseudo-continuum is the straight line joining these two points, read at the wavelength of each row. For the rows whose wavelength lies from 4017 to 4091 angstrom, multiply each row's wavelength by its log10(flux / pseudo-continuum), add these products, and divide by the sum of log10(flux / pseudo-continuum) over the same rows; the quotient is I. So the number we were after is 4067.0 angstrom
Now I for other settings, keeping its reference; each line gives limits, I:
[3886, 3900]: 3889.6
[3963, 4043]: 3968.3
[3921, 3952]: 3934.1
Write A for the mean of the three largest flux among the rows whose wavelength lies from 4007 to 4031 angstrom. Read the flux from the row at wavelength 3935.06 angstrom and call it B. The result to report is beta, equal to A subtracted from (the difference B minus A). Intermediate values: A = 4.02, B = 0.9888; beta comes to -7.1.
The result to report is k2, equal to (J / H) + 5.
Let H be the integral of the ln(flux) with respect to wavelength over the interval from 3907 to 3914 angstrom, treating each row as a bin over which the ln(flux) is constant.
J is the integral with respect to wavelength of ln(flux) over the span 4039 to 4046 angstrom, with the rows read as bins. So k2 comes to 6.13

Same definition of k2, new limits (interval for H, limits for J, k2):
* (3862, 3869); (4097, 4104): 6.13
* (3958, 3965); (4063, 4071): 7.00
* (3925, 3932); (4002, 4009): 8.75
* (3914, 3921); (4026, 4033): 6.22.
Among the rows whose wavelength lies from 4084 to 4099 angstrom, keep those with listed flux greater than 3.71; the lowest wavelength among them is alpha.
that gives 4084.62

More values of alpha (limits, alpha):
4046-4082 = 4049.03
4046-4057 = 4049.03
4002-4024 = 4002.68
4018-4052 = 4019.31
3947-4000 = 3987.96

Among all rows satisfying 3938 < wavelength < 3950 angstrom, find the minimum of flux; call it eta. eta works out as 1.671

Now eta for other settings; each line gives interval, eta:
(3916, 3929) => 1.612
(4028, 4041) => 3.7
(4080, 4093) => 4.041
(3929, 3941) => 0.8384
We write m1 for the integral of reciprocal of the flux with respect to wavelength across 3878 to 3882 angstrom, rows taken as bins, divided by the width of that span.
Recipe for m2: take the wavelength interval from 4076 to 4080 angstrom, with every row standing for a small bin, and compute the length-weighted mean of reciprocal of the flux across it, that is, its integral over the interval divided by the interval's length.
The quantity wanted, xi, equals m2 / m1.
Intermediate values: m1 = 0.32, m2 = 0.26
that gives 0.82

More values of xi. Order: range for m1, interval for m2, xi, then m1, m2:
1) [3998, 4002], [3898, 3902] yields 1.33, 0.27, 0.36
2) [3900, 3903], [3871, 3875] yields 0.88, 0.37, 0.33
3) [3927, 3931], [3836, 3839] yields 0.71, 0.77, 0.54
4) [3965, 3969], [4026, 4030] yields 0.28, 0.92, 0.26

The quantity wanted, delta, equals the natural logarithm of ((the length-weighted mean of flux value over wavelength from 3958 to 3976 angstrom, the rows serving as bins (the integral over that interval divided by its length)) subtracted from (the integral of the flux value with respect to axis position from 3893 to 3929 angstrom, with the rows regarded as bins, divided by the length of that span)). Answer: 0.00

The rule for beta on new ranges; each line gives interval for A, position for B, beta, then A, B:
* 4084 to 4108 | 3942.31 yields -6.5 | 4.34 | 2.194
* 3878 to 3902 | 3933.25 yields -5.5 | 3.15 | 0.8384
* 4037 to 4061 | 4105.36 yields -4.4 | 4.14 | 3.873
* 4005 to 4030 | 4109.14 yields -4.0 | 4.02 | 4.068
